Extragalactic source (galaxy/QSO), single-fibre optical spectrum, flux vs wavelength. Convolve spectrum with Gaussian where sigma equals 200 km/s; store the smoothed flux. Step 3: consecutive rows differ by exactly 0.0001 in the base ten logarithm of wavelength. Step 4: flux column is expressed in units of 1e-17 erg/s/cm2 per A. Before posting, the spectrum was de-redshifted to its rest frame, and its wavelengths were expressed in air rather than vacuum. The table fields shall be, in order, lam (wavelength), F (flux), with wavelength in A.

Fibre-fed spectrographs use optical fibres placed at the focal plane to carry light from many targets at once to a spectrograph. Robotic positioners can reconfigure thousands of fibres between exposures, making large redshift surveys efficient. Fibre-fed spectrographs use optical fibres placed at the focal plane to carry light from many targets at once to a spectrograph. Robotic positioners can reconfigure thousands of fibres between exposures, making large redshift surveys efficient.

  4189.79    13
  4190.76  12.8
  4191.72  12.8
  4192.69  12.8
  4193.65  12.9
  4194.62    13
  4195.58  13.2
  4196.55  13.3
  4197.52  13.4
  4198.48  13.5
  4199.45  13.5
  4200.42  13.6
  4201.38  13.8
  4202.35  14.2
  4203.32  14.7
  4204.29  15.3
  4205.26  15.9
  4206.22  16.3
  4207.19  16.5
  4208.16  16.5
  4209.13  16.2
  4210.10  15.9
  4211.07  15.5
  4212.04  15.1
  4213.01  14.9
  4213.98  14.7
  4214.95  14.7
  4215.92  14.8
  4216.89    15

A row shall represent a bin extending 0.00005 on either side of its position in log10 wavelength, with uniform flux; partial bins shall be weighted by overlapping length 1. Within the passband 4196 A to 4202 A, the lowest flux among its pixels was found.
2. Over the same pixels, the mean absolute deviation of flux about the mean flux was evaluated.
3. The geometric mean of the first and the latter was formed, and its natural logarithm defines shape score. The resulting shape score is 0.2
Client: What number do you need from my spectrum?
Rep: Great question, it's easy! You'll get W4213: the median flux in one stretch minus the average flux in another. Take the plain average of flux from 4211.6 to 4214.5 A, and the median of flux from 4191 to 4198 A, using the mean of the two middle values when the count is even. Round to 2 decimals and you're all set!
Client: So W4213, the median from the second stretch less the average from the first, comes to -1.90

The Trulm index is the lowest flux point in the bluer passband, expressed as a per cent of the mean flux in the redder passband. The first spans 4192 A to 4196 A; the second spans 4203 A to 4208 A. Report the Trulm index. 81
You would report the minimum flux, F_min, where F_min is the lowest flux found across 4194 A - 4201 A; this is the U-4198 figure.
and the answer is 13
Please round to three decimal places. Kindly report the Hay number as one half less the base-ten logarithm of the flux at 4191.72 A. -0.607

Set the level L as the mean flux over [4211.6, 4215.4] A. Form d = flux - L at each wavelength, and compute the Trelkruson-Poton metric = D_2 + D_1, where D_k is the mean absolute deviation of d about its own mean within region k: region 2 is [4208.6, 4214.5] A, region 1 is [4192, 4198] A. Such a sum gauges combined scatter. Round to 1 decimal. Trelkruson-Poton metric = 0.7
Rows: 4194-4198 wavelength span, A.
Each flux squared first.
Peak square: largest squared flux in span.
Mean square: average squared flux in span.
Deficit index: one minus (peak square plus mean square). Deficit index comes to -353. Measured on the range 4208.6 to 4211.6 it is -513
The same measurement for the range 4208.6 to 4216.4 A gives -494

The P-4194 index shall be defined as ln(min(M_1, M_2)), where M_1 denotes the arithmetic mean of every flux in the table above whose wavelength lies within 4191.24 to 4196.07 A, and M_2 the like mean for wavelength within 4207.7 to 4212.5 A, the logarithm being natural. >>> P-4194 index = 2.56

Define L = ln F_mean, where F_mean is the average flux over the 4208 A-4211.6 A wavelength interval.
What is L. 2.77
